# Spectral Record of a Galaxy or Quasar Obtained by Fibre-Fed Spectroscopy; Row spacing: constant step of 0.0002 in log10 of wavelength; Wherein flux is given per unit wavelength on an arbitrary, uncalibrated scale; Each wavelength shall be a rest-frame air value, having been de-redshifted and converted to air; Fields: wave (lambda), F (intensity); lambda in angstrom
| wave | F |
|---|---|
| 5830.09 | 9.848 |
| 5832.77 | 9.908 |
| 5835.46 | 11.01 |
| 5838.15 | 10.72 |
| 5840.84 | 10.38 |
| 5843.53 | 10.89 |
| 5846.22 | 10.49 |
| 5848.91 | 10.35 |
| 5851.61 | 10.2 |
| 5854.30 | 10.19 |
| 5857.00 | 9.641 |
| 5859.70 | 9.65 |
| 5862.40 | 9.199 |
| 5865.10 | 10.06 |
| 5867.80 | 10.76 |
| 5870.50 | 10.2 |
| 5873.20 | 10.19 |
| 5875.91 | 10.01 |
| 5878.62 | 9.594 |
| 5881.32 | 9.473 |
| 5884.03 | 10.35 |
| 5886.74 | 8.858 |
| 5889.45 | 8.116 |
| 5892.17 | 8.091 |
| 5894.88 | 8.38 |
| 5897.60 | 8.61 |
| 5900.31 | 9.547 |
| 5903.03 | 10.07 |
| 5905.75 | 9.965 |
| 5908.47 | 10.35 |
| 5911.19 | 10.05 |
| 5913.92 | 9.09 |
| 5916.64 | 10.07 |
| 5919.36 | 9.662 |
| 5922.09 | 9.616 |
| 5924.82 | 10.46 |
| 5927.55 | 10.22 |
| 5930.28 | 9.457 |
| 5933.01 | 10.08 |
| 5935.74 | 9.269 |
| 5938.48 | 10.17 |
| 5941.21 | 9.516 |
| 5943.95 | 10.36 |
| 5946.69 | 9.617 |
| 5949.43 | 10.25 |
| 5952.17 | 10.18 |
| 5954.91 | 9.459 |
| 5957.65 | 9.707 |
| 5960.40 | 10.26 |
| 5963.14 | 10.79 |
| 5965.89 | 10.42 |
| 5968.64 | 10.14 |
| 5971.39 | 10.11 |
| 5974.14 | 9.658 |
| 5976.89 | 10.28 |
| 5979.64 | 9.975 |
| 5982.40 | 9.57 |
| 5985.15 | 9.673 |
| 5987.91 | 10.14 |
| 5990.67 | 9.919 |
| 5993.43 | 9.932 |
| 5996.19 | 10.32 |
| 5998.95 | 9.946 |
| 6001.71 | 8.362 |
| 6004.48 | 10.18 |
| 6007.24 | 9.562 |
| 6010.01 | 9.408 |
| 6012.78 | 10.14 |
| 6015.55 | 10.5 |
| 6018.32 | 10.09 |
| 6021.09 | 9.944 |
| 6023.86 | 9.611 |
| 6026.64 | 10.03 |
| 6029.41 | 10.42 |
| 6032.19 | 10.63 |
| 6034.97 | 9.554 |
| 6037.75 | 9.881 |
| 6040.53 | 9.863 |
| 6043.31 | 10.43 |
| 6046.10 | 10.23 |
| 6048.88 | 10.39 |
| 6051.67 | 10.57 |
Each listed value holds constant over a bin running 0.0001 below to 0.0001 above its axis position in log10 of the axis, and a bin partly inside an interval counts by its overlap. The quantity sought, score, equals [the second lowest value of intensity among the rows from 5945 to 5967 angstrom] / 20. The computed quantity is 0.481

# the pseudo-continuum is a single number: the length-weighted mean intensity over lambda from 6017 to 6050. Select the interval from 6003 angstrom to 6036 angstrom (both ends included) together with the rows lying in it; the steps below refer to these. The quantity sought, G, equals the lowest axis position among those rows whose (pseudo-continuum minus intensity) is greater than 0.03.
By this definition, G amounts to 6007.24 angstrom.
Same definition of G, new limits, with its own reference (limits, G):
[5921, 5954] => 5922.09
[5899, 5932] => 5900.31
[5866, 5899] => 5875.91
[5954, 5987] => 5954.91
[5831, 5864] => 5832.77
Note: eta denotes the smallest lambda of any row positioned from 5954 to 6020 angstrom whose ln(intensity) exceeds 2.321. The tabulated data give 5960.40 angstrom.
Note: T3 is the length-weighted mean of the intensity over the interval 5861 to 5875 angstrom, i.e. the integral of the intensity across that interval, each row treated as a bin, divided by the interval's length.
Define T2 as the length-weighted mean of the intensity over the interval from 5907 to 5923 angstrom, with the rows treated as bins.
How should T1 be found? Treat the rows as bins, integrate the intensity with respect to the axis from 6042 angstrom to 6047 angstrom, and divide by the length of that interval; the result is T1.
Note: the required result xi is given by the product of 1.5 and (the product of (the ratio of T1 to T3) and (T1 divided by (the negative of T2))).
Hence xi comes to -1.62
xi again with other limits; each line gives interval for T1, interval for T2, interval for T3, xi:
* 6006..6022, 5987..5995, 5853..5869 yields -1.50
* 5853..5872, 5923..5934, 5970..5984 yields -1.50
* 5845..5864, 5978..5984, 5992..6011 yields -1.57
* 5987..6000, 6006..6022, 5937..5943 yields -1.55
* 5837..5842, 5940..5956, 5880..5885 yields -1.71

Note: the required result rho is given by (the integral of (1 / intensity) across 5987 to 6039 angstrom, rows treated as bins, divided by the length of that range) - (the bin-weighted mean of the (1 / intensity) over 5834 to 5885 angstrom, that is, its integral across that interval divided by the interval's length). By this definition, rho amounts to 0.003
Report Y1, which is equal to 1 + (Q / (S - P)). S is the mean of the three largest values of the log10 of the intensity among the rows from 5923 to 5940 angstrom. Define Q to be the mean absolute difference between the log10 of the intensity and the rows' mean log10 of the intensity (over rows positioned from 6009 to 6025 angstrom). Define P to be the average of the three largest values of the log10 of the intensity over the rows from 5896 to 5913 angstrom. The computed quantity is 3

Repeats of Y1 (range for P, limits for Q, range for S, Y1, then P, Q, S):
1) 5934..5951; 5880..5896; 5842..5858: 4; 1.01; 0.033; 1.02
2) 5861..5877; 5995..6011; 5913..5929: -3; 1.02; 0.024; 1.01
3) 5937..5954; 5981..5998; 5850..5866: -1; 1.01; 0.009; 1.01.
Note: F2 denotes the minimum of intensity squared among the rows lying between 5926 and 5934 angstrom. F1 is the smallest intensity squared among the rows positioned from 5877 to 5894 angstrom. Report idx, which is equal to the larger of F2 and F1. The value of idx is 89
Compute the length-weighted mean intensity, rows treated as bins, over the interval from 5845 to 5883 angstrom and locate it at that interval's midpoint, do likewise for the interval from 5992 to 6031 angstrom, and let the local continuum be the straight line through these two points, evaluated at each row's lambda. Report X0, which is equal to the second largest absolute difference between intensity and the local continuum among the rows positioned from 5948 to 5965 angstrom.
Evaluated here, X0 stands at 0.48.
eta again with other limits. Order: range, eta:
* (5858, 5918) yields 5867.80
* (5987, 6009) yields 5996.19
